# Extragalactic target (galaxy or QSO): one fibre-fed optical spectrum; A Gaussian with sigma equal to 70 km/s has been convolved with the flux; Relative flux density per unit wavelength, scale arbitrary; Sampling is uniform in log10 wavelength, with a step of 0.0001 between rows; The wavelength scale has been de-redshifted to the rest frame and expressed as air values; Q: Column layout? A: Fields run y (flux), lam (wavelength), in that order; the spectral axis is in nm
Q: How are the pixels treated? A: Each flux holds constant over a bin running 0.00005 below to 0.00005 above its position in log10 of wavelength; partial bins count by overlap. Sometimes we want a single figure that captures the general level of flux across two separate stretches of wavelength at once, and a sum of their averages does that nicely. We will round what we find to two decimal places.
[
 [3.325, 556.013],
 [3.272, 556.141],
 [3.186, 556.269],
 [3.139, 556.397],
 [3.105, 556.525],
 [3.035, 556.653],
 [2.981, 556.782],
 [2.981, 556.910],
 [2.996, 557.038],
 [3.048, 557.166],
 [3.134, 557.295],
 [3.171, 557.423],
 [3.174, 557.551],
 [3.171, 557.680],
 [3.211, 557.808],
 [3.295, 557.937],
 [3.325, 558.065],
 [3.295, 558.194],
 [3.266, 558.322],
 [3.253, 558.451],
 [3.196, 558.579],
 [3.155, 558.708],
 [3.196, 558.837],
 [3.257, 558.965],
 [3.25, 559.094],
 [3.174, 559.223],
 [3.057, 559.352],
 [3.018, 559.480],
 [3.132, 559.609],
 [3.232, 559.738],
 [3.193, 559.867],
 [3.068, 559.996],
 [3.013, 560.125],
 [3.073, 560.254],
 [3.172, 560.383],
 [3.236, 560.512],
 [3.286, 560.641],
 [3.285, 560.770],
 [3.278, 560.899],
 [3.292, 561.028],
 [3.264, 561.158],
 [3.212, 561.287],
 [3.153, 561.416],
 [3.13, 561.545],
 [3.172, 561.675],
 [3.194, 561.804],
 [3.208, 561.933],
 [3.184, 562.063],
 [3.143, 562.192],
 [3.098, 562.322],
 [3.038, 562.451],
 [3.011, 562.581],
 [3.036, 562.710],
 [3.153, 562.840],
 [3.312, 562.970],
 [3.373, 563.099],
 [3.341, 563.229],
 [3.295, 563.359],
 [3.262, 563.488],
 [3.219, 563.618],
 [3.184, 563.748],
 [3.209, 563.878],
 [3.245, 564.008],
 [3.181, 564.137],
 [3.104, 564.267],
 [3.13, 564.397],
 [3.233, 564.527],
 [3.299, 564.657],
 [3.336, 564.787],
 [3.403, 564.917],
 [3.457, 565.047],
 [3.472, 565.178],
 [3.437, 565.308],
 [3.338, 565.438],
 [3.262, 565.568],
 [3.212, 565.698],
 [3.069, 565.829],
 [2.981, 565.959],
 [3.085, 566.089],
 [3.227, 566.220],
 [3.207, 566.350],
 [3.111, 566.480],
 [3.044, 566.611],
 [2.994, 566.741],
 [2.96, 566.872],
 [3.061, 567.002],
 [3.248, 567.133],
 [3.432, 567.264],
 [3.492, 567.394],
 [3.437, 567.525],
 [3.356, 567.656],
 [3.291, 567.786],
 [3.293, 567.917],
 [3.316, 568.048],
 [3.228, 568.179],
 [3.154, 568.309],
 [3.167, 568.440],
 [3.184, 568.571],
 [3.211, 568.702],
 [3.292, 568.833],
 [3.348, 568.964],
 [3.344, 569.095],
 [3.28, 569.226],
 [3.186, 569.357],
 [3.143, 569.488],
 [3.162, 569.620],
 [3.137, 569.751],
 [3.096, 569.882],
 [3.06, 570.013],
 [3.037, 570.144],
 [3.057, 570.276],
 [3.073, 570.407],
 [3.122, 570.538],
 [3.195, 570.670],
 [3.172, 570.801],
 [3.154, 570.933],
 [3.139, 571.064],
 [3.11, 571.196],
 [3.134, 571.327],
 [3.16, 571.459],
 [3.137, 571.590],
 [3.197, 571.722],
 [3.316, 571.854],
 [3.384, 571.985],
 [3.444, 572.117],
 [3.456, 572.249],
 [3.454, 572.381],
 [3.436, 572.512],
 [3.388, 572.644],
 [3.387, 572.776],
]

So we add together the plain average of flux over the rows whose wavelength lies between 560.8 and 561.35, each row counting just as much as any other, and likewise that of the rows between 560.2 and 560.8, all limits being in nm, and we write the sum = 6.47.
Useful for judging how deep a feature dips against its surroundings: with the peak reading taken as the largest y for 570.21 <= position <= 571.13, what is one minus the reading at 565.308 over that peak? -0.076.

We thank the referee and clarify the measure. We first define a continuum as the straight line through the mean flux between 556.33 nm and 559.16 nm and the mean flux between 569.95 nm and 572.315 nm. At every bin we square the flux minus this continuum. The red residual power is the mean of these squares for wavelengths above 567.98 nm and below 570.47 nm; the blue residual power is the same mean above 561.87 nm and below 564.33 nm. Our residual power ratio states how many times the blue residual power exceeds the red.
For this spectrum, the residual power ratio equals 1.1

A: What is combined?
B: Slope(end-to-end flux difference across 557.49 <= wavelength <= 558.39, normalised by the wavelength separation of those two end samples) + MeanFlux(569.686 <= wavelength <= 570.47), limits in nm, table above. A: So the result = 3.20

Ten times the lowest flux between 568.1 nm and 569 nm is 31.5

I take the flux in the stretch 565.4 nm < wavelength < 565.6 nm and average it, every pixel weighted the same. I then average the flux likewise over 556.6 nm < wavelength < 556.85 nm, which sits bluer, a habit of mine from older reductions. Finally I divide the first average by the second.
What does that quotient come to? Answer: 1.10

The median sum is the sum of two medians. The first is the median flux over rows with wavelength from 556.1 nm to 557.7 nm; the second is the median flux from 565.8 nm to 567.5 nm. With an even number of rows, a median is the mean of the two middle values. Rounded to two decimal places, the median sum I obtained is 6.22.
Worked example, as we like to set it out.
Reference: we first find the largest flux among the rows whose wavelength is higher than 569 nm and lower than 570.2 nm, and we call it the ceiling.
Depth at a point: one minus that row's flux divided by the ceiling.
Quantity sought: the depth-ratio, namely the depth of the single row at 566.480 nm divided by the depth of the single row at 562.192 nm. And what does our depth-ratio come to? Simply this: 1.2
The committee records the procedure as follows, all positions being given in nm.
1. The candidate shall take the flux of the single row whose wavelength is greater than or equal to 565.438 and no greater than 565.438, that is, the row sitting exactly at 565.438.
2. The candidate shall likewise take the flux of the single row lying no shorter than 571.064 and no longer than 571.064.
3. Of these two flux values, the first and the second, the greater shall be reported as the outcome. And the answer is 3.34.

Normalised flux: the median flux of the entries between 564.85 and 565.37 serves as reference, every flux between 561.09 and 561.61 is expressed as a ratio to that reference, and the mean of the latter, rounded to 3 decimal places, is 0.925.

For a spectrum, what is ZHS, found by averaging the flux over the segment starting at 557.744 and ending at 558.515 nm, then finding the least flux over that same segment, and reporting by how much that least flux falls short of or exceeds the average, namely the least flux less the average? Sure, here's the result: -0.063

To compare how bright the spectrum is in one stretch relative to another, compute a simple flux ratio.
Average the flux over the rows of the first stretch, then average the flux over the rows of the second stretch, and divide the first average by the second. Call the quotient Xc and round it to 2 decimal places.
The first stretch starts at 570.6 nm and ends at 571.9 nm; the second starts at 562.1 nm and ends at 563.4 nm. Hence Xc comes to 1.00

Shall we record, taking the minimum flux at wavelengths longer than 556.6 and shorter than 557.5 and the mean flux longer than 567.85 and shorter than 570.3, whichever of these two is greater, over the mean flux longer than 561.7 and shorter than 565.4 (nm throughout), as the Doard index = 0.988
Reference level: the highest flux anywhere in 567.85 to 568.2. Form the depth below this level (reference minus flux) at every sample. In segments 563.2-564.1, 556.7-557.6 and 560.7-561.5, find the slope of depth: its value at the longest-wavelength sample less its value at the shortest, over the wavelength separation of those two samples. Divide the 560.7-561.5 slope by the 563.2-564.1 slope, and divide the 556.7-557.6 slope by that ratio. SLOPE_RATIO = -0.15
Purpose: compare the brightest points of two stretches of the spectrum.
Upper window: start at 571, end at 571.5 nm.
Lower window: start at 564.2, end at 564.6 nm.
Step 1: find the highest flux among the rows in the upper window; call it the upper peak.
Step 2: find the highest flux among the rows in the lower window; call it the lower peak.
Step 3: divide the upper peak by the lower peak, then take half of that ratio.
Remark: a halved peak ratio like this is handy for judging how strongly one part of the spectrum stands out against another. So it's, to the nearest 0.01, 0.49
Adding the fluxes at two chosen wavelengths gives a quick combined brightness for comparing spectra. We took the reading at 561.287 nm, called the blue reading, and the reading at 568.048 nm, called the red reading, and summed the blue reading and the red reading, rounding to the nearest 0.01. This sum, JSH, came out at 6.53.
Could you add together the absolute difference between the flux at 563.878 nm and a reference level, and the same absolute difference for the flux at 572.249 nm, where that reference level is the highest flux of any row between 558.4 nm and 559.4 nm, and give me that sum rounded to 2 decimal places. 0.25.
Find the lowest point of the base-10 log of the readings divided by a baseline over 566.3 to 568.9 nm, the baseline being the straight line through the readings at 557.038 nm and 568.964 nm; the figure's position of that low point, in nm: 566.872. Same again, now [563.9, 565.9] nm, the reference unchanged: 565.829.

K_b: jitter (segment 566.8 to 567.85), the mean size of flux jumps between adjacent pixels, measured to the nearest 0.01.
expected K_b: 0.10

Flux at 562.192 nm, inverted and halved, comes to 0.159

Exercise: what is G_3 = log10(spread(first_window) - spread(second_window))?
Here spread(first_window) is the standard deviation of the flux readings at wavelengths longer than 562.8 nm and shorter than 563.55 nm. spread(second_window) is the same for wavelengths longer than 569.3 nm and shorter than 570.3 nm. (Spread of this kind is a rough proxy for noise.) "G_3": -1.7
